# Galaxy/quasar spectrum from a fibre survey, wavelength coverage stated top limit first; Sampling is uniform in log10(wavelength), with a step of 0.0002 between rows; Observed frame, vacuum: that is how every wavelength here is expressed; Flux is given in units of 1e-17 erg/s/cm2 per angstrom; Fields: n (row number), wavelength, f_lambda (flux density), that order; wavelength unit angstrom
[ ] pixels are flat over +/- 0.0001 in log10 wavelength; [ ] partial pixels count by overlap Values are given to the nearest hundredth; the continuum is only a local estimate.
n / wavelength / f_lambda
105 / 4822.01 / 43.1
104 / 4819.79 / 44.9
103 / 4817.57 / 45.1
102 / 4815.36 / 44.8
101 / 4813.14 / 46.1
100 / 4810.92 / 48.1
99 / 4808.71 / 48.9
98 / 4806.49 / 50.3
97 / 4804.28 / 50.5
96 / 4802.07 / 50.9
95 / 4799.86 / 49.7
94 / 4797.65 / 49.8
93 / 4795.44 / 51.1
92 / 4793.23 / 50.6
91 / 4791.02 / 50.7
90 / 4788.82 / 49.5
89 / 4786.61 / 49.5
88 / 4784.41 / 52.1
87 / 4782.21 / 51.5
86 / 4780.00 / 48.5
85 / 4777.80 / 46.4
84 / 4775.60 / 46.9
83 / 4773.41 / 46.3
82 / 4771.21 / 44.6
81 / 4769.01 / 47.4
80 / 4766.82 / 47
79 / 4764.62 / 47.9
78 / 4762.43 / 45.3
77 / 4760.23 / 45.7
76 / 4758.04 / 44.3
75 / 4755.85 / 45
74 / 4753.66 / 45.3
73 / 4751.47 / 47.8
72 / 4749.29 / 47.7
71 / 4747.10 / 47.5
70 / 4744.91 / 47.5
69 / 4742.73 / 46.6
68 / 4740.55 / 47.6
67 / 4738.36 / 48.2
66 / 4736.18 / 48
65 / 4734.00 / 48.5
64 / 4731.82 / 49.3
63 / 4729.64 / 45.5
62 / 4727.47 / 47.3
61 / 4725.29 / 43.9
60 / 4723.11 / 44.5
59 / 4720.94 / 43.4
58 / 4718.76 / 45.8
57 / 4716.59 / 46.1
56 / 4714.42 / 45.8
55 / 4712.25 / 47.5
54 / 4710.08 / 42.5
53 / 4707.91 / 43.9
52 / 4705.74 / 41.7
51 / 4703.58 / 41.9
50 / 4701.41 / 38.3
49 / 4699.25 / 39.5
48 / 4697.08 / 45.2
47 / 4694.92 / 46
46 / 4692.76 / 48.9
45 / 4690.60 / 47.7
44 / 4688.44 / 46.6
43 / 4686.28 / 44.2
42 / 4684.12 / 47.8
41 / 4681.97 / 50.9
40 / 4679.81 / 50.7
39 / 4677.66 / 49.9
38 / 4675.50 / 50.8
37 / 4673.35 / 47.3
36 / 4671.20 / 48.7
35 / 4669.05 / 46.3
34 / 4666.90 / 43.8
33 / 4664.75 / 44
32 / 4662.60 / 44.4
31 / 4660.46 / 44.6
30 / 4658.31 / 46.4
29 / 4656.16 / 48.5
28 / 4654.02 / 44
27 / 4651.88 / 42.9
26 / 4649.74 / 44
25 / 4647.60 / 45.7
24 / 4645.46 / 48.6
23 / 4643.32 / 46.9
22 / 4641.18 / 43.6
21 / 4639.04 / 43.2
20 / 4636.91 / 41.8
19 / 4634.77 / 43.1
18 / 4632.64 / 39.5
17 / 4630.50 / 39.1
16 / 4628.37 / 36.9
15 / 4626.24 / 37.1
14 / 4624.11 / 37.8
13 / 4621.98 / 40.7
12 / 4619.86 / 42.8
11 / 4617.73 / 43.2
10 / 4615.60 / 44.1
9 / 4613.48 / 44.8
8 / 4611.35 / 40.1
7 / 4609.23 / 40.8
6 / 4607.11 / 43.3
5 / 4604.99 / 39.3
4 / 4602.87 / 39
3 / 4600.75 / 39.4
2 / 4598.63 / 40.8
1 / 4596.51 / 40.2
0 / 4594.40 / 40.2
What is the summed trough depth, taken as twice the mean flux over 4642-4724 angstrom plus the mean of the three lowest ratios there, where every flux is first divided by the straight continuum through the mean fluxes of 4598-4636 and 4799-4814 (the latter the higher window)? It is 2.99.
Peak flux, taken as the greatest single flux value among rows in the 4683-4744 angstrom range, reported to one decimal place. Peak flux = 49.3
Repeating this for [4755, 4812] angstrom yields 52.1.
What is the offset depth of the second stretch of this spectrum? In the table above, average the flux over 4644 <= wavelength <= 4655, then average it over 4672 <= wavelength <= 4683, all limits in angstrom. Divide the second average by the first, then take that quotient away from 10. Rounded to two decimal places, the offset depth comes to 8.89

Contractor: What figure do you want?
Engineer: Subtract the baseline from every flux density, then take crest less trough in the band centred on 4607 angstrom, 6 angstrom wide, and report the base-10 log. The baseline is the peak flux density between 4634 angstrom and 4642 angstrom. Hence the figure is 0.6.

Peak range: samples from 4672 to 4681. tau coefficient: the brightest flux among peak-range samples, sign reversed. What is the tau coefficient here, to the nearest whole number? -51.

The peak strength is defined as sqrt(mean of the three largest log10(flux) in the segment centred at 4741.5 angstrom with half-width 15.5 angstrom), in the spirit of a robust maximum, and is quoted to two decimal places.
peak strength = 1.30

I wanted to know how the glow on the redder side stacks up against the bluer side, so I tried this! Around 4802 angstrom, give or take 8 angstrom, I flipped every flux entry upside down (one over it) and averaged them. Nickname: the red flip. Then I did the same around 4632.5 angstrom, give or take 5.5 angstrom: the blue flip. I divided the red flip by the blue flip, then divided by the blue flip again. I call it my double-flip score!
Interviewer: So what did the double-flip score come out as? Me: 32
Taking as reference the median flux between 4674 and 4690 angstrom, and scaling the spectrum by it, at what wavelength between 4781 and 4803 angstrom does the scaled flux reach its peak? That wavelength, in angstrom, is 4784.41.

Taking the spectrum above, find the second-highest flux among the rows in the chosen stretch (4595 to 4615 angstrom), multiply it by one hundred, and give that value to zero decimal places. 4330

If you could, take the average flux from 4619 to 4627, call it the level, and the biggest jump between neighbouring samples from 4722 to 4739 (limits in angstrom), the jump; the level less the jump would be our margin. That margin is 35.8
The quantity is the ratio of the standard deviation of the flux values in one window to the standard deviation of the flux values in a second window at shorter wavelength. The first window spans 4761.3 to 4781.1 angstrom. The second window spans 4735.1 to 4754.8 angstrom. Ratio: 1.37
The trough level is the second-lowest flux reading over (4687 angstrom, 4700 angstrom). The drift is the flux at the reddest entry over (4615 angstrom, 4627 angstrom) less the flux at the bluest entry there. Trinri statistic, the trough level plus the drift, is 38.2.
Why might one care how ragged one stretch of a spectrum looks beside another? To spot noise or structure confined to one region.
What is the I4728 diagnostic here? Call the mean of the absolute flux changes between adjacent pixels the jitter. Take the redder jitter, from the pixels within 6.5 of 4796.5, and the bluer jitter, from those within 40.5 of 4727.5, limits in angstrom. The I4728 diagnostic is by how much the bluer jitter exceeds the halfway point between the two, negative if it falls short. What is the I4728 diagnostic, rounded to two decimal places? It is 0.43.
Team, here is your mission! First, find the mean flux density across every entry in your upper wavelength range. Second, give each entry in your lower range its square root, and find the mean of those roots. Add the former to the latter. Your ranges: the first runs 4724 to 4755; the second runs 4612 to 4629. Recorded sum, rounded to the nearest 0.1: 53.6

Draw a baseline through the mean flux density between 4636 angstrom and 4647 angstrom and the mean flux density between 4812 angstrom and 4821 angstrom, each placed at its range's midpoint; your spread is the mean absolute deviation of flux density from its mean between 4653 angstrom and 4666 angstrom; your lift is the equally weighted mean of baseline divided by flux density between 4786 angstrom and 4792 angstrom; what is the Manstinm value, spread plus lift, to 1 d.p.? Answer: 2.3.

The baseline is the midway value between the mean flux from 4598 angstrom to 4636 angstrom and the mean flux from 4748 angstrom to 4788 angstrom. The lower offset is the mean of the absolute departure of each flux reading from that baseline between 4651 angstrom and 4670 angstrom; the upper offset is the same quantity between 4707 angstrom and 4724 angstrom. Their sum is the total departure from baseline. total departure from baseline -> 2.8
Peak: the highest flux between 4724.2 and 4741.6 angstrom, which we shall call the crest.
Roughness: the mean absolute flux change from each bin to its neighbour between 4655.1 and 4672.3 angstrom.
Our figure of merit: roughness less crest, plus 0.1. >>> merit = -47.8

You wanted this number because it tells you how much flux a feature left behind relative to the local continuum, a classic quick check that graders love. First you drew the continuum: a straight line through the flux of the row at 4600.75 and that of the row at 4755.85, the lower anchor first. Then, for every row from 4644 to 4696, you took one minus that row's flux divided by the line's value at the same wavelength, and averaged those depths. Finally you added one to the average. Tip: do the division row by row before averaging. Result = 0.884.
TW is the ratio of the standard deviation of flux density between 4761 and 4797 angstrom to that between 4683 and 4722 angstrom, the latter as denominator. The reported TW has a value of 0.79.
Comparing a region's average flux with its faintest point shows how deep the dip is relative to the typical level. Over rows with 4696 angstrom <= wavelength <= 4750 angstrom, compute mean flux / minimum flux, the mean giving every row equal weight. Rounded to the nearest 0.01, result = 1.18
